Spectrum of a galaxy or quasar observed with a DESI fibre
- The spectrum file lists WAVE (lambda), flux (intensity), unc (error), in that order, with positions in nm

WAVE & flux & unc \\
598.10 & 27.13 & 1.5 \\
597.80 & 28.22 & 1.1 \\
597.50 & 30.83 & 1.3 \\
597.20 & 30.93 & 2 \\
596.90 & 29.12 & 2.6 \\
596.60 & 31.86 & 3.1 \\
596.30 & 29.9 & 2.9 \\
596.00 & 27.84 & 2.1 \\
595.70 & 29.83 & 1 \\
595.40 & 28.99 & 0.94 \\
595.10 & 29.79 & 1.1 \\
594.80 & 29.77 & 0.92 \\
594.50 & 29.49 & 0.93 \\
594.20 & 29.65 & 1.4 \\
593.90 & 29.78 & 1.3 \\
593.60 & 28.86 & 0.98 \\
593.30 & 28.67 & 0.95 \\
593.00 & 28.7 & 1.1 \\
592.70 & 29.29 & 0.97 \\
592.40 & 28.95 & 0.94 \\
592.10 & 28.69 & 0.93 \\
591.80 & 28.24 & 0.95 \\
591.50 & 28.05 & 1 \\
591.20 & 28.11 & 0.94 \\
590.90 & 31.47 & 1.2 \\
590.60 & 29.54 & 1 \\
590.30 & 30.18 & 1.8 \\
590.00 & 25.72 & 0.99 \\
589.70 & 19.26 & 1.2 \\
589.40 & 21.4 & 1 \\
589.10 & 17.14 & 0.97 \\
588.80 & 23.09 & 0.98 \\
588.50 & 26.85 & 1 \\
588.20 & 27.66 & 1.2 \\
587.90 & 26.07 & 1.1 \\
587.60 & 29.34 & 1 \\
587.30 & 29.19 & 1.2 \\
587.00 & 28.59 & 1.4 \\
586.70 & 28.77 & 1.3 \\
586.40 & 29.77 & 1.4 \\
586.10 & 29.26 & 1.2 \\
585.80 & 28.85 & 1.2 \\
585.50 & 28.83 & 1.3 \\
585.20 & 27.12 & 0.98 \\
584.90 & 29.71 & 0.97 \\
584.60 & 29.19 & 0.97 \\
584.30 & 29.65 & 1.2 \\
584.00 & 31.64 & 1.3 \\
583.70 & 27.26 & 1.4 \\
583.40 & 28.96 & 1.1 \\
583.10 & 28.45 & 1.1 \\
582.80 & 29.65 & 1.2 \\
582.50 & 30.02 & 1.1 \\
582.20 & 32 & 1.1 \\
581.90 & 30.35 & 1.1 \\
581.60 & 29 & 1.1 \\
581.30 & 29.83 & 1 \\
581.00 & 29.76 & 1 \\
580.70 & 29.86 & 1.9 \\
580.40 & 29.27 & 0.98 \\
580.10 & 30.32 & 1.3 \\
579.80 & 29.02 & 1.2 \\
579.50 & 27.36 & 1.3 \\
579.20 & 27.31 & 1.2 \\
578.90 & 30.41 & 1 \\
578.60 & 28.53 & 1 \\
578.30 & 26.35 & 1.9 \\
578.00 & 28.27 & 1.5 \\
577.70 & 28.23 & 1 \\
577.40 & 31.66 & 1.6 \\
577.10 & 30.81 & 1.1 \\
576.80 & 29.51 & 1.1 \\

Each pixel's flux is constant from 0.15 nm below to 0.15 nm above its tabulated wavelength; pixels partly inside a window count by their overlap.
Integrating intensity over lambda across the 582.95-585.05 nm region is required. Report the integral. 61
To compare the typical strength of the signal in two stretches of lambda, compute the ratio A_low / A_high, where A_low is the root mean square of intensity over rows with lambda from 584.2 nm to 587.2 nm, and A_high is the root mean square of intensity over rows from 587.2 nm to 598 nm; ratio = 1.03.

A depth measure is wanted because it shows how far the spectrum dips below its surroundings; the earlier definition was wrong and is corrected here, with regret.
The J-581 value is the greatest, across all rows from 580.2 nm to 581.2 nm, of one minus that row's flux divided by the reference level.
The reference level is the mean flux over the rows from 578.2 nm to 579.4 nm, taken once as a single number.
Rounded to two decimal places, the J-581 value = -0.04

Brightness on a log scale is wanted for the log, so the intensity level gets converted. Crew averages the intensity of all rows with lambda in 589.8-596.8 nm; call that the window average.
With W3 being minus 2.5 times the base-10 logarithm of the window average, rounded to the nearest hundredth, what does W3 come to -3.66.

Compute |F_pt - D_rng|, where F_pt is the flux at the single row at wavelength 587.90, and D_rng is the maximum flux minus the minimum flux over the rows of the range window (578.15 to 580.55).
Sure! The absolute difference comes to 22.0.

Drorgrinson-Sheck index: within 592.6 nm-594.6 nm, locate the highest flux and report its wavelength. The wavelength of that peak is 593.90 nm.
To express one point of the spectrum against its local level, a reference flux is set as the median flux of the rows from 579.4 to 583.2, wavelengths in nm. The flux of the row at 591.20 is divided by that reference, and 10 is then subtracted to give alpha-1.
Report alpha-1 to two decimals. -9.06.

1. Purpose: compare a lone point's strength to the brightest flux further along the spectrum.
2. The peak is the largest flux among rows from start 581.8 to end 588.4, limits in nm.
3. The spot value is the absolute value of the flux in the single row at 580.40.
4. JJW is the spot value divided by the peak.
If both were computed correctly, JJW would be 0.915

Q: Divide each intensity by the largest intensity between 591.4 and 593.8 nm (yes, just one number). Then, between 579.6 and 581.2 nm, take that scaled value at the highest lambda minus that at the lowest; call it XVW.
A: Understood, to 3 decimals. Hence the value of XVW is 0.025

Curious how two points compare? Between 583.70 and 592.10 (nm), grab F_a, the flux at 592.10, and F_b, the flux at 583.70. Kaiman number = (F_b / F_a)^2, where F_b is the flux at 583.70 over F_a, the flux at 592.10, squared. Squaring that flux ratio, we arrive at 0.90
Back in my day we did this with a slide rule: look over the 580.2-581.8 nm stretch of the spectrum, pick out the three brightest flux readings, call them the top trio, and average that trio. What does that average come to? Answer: 29.8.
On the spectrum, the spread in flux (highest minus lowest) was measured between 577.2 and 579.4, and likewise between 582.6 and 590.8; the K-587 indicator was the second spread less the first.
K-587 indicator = 9.2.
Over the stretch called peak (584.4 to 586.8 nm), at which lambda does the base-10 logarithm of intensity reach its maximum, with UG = 586.40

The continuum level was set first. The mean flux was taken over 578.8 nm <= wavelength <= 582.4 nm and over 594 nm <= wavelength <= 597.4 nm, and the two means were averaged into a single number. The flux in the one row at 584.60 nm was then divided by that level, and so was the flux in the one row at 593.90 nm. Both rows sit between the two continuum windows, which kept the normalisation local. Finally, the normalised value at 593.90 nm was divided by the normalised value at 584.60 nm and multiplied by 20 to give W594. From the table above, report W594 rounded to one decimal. 20.4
